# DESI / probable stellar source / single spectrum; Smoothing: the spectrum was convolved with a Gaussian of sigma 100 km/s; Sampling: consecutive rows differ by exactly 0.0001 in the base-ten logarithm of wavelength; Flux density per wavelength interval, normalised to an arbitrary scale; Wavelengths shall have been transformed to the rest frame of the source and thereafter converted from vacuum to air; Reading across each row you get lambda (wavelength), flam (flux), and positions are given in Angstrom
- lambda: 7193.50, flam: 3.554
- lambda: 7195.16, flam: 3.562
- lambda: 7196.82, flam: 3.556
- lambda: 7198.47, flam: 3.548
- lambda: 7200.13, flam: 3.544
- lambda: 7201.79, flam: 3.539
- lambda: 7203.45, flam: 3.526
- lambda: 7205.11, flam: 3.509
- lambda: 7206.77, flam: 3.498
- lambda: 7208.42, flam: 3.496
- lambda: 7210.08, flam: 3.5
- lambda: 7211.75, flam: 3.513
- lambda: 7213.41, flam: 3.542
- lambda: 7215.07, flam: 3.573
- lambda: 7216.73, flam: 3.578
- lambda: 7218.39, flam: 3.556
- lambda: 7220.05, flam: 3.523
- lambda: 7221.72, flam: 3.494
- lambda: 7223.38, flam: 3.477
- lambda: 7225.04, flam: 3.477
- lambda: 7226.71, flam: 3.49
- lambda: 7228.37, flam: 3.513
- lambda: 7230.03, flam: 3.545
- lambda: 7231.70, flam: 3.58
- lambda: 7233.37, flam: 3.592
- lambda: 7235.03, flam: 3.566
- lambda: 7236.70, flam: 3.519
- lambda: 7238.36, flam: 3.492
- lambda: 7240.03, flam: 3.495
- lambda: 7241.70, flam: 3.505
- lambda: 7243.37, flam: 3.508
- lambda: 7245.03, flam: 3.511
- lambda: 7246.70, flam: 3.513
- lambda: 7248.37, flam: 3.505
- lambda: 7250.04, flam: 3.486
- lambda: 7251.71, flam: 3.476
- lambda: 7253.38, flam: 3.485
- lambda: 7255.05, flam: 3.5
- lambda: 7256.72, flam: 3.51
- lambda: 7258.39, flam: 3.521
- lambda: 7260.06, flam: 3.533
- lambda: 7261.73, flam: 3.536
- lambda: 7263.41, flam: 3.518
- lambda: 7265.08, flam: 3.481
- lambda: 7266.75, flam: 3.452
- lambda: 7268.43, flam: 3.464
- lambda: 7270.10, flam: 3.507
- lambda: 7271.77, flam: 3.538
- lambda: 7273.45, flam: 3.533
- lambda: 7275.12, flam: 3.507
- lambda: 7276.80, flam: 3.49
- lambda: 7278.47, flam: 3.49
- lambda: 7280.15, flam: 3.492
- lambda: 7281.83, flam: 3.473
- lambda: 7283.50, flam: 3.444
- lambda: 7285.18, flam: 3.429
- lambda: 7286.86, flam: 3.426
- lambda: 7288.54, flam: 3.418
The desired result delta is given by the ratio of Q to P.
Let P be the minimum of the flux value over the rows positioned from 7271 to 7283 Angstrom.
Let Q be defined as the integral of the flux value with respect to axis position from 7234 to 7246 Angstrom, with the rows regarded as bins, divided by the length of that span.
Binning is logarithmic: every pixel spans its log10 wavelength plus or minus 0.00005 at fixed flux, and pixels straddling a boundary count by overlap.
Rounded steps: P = 3.473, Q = 3.52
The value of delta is 1.013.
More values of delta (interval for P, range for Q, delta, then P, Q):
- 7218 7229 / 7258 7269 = 1.006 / 3.477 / 3.50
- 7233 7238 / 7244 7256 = 0.994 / 3.519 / 3.50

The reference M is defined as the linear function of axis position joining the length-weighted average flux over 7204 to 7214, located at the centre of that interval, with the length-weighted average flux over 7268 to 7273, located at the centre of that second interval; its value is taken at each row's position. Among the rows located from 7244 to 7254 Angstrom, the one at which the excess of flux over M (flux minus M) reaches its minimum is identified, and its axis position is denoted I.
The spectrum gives 7251.71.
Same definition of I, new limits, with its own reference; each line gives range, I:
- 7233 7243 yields 7238.36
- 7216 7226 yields 7225.04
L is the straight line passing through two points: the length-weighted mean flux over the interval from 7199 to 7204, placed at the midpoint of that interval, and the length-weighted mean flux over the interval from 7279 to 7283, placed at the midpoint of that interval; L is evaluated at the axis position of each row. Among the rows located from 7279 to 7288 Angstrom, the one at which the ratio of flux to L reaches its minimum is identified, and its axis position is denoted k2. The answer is 7286.86 Angstrom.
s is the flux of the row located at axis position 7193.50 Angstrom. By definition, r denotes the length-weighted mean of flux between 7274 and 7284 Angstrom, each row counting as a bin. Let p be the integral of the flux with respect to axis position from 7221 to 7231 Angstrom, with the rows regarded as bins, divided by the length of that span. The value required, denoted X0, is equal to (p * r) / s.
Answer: 3.44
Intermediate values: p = 3.502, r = 3.49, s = 3.554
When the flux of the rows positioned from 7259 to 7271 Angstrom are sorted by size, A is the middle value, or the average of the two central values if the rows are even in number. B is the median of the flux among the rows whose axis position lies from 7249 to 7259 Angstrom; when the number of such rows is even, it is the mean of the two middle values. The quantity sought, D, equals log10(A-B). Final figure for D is -1.85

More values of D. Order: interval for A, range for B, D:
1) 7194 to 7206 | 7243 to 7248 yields -1.48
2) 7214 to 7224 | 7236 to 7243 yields -1.40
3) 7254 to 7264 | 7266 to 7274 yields -1.90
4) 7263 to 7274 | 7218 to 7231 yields -2.46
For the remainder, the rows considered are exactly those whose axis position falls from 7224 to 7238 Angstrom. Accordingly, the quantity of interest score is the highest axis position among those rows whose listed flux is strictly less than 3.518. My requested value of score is 7228.37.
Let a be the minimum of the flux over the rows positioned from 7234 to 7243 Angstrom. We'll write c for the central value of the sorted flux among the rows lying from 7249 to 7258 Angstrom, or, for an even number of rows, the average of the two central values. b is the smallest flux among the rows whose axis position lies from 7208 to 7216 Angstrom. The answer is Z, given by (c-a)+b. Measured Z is 3.49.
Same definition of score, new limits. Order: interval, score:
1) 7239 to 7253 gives 7251.71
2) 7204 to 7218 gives 7211.75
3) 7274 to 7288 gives 7286.86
